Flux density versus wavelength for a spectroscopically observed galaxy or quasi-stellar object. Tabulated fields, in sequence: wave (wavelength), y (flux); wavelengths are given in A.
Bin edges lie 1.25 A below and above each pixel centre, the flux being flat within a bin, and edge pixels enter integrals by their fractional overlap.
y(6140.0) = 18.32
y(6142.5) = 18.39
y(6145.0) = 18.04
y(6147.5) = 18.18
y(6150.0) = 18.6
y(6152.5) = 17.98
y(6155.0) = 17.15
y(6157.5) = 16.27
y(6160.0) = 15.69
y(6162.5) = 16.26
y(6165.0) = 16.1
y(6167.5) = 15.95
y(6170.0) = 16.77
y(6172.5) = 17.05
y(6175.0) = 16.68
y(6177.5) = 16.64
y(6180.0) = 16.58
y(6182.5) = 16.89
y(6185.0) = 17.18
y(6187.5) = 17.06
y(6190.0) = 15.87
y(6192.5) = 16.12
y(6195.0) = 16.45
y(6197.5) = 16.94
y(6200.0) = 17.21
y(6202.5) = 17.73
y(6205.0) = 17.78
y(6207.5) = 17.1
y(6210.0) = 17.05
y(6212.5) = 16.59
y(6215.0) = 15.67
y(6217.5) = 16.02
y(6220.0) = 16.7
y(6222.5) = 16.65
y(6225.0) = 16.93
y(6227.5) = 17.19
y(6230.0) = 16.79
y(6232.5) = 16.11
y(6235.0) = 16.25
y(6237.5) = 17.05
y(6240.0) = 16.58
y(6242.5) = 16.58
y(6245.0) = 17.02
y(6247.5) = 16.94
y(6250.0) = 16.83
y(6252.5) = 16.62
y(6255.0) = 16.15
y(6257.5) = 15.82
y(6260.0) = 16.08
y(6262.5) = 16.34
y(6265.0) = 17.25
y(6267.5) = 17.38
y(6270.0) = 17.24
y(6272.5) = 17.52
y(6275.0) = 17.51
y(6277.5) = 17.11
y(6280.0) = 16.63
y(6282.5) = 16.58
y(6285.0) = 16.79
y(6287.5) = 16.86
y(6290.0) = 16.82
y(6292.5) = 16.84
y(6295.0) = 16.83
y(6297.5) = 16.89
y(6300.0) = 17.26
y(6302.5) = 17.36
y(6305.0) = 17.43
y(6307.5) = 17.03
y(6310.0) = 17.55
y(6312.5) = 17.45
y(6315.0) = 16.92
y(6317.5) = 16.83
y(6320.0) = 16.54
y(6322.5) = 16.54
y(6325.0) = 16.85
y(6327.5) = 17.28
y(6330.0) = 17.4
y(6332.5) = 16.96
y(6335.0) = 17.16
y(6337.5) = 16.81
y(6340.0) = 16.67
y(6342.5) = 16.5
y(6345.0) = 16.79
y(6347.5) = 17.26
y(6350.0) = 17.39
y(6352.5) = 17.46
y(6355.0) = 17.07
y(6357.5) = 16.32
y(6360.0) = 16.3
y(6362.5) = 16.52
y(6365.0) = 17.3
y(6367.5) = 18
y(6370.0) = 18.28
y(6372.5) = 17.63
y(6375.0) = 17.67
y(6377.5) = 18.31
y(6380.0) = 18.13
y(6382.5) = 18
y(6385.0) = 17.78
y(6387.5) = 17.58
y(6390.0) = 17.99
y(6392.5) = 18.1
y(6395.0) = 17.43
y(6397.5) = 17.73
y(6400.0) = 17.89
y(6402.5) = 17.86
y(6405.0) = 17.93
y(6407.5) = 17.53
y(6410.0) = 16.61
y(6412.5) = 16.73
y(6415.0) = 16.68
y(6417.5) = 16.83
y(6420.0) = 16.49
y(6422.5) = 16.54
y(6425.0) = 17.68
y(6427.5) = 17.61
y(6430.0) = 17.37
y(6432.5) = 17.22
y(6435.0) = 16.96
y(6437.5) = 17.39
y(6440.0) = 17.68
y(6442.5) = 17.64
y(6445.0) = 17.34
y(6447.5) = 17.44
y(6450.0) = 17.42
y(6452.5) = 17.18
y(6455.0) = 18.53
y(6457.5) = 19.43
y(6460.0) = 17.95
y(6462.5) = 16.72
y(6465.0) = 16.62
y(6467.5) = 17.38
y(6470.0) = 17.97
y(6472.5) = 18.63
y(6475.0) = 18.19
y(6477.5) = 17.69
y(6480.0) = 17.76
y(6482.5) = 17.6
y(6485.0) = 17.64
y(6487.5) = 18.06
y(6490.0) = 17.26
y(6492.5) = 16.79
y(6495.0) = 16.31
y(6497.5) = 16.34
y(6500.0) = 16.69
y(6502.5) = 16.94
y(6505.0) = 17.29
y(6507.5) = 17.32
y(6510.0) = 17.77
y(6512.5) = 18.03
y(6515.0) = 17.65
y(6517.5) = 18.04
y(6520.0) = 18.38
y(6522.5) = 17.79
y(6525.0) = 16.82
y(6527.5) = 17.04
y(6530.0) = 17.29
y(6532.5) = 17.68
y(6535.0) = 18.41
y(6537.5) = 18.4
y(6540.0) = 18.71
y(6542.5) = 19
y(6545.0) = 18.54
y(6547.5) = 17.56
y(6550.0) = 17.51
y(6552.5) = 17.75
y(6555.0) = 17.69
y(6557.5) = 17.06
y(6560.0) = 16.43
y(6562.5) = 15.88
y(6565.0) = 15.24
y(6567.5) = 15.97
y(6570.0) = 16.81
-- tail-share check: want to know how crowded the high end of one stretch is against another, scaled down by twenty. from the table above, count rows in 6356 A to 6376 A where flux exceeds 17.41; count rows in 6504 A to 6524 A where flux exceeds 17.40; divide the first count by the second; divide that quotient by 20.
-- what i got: 0.03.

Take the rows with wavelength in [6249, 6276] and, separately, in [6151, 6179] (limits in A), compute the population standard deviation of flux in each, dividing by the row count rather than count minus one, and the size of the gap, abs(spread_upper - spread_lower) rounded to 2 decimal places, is 0.02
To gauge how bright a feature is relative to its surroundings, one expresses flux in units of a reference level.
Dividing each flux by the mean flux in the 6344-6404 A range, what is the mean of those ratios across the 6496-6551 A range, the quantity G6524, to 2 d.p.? 1.01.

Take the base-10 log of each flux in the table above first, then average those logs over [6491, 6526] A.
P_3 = 1.238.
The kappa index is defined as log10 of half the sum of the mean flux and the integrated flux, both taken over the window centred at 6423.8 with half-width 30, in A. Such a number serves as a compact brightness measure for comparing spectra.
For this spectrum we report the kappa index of 2.72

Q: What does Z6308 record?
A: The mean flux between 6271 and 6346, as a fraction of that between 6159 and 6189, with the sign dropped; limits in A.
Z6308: 1.03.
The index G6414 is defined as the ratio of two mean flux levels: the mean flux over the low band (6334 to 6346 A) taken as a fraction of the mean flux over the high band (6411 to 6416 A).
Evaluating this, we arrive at 1.005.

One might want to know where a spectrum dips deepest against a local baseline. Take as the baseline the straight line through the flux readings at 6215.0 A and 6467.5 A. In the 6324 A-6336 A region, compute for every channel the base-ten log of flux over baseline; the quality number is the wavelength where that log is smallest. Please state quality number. 6325.0 A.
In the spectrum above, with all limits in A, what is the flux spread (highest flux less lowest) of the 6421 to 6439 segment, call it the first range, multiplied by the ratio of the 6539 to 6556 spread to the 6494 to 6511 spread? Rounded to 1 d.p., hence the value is 1.2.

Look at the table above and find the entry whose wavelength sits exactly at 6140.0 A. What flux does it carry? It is 18.32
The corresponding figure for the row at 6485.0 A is 17.64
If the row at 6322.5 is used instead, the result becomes 16.54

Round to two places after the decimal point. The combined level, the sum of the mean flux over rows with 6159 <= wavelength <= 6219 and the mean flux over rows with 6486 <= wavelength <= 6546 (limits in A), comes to 34.25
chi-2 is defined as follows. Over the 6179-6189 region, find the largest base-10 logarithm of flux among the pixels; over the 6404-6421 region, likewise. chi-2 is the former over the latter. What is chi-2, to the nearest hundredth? 0.99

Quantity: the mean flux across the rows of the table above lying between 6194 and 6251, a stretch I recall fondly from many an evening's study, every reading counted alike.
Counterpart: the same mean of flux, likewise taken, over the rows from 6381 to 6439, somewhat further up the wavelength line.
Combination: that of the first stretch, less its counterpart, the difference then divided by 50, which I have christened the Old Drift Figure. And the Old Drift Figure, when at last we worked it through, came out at -0.0120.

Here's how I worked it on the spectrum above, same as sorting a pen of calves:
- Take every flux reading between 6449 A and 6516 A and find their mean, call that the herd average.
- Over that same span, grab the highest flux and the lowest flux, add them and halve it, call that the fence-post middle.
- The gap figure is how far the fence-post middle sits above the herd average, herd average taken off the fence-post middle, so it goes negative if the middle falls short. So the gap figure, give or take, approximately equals 0.35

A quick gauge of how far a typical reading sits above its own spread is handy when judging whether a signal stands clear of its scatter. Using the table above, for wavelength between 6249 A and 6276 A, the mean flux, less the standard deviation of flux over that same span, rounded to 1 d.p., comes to 16.2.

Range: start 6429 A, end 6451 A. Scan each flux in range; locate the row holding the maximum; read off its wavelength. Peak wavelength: 6440.0 A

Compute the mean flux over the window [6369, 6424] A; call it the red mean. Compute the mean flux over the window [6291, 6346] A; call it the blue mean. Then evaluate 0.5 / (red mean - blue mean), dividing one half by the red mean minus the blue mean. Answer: 0.93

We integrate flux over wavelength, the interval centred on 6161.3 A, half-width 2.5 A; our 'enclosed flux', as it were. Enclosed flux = 80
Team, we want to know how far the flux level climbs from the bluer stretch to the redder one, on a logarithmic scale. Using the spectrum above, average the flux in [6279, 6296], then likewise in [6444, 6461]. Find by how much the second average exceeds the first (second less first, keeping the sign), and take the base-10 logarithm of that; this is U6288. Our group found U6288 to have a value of 0.1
